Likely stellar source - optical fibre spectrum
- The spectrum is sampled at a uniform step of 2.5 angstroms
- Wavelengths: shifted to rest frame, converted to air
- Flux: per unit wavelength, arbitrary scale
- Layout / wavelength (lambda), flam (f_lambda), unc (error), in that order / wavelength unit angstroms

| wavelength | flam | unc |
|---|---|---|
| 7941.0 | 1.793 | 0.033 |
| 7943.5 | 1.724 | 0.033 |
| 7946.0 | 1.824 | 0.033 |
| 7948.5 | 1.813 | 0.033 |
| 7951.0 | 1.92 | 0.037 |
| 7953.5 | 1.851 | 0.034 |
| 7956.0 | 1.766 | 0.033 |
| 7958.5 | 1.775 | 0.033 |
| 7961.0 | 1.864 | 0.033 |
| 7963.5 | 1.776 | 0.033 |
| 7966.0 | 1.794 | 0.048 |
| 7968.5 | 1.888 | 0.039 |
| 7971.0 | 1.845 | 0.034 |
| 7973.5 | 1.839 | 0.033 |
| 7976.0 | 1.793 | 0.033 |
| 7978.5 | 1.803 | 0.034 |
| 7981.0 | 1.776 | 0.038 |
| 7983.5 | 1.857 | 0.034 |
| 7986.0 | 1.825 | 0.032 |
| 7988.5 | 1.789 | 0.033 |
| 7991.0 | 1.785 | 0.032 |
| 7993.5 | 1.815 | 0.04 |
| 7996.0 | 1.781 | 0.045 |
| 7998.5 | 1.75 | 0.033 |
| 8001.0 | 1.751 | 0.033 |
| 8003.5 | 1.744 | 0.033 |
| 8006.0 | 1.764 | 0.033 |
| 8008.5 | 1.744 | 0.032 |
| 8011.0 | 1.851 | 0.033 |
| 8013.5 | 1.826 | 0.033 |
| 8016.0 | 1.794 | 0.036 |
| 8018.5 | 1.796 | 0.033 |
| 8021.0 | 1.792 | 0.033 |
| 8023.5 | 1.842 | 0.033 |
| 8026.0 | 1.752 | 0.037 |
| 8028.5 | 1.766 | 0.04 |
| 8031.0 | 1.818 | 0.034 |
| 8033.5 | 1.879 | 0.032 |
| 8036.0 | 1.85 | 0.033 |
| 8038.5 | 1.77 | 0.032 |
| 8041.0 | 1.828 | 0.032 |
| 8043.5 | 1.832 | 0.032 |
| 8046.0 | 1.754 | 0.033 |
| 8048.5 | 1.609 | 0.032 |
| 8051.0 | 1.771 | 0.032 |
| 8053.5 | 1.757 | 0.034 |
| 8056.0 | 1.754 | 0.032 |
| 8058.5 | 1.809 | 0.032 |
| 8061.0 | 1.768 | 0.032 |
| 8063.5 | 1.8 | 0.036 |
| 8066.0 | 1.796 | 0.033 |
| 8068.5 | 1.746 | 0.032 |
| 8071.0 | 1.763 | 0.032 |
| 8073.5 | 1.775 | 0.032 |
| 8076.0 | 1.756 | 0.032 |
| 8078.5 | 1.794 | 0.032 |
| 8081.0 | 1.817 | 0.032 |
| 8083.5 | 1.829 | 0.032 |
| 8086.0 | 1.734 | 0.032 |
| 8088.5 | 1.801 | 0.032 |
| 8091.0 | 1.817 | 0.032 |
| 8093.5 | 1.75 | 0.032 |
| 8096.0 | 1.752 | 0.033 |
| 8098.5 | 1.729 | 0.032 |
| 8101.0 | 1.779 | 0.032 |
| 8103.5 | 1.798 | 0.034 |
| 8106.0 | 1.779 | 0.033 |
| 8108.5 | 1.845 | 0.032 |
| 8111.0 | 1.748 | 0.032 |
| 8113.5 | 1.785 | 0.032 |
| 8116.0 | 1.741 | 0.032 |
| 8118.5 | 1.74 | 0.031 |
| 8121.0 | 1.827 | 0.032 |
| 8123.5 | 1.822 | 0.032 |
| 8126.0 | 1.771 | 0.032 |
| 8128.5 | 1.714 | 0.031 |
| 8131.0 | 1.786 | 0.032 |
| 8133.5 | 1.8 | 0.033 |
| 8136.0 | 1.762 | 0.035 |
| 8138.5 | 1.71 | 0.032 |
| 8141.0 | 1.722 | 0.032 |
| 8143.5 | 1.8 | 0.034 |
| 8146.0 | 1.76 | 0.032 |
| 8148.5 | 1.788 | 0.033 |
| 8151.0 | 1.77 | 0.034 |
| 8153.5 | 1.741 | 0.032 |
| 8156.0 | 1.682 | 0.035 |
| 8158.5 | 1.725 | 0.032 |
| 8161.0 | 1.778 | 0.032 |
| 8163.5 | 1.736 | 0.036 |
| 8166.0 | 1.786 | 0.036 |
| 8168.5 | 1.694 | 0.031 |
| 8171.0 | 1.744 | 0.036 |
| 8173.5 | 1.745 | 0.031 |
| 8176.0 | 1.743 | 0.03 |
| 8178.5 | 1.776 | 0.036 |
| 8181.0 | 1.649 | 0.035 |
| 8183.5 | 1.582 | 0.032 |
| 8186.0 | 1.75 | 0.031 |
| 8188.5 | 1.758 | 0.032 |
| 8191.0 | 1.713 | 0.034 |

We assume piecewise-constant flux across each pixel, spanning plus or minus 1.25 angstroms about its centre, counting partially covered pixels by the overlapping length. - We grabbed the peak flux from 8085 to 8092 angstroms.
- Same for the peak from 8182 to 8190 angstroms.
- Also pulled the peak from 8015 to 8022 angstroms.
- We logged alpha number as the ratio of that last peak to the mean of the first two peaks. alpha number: 1.005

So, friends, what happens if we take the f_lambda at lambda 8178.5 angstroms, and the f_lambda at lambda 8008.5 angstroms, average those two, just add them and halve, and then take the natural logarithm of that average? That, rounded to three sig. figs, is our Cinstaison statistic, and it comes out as 0.565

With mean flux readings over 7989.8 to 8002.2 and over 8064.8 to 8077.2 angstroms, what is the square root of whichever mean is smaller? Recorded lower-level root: 1.33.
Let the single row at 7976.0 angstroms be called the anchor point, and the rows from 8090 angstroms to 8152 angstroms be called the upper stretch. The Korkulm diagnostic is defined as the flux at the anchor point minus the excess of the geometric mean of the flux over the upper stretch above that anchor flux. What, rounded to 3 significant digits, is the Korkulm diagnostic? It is 1.81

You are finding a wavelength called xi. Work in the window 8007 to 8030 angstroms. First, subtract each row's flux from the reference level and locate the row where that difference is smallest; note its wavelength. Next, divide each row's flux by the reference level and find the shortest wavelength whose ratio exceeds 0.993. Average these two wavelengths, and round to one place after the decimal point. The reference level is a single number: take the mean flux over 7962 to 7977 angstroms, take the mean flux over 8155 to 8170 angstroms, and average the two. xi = 8011.0 angstroms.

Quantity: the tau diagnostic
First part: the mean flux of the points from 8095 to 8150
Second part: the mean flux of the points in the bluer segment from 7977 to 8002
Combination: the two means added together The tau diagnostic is 3.56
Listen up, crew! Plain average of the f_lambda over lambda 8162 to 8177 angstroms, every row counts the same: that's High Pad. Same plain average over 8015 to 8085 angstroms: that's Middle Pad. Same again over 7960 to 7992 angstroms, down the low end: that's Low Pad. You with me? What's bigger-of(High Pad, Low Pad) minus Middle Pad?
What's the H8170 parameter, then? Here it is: 0.032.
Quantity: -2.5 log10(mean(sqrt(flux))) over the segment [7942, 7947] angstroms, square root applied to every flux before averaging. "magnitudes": -0.311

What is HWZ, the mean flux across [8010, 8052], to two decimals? 1.80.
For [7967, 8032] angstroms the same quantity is 1.80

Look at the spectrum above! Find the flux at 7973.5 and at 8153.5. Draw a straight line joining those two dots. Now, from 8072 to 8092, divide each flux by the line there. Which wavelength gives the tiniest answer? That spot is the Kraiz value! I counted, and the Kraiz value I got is 8086.0 angstroms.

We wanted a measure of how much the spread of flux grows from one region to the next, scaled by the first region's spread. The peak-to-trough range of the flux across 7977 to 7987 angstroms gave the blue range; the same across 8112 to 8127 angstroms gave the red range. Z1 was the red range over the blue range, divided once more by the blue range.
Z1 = 13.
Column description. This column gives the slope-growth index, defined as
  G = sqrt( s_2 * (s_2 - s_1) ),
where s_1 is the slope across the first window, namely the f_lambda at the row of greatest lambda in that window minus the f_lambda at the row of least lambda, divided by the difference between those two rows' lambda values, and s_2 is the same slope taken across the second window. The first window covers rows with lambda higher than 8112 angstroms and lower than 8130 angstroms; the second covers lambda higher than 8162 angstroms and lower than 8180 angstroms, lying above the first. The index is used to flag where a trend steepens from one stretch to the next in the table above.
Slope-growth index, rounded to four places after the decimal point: 0.0044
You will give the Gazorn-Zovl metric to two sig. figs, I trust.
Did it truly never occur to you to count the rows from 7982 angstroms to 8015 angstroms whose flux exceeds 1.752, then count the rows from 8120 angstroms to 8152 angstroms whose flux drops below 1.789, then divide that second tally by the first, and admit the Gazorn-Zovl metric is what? 1.0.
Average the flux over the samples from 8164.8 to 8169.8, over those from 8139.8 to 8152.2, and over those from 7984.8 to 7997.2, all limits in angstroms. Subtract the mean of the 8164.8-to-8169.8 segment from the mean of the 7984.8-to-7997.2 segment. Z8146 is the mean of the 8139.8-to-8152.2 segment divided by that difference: 30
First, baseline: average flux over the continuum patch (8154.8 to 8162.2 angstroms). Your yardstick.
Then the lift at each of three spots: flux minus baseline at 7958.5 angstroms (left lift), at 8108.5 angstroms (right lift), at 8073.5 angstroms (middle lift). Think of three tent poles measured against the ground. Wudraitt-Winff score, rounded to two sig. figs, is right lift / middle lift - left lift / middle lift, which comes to 1.5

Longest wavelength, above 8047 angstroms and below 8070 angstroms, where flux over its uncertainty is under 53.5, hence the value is 8063.5 angstroms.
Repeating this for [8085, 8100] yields 8096.0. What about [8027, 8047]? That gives 8046.0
